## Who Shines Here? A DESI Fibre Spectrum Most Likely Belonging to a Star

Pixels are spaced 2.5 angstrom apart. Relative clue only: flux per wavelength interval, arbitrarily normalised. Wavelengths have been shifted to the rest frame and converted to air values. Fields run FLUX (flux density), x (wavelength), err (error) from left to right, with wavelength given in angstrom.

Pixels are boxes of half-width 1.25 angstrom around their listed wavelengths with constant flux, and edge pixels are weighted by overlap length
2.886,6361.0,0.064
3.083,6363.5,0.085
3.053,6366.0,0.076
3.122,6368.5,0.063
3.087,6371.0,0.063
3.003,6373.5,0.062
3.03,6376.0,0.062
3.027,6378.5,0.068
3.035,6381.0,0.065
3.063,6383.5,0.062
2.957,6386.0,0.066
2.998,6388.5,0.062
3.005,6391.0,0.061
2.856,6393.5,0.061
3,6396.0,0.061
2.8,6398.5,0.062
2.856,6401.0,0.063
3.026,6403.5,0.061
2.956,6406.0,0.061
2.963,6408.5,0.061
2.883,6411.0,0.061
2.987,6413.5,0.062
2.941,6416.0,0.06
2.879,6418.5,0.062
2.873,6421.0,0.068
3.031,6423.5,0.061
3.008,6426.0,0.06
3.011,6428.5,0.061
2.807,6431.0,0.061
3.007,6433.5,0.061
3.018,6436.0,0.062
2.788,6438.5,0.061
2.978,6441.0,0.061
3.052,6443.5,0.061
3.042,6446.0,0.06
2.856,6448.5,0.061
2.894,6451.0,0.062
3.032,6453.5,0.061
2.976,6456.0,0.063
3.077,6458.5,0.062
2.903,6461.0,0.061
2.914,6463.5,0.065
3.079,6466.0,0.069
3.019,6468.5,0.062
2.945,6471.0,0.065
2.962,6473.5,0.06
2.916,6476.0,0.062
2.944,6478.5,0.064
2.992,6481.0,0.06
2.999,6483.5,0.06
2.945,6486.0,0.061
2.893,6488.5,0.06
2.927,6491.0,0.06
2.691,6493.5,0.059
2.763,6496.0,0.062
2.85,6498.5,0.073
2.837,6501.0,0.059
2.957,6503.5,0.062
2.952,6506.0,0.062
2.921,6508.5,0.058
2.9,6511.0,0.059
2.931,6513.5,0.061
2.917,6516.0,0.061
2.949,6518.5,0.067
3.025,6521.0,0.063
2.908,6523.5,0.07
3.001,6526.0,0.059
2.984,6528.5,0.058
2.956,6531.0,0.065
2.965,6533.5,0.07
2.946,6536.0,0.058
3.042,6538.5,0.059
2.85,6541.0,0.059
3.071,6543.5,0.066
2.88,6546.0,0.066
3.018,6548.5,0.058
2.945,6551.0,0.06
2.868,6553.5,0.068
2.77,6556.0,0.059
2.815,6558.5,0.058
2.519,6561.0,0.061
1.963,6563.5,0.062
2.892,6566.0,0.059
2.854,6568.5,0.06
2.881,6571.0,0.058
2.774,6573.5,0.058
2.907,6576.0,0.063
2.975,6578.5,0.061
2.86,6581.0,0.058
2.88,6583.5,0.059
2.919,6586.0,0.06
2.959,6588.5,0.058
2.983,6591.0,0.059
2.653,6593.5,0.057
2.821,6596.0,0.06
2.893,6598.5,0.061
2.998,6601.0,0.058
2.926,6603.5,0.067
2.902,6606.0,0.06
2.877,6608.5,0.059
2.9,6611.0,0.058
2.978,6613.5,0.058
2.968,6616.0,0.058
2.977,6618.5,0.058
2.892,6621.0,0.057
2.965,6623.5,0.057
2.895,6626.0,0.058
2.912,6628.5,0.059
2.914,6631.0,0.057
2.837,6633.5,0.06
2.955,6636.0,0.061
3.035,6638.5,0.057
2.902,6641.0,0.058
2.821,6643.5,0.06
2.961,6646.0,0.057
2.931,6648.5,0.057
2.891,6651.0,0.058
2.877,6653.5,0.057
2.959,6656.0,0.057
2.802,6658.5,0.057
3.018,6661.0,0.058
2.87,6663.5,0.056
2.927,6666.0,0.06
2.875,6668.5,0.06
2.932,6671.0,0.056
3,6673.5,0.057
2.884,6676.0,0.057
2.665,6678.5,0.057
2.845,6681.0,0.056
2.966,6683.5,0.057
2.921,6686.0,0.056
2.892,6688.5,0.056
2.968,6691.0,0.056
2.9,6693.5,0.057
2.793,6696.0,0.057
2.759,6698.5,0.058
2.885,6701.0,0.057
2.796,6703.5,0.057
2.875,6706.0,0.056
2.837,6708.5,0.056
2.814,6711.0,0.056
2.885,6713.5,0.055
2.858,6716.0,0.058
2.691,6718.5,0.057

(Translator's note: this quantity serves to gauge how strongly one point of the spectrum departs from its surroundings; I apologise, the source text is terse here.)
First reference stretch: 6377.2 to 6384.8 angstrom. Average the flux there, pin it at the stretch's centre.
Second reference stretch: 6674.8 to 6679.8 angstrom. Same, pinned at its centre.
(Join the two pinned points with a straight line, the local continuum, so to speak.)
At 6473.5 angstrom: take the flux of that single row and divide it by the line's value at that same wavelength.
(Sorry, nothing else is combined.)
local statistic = 1.00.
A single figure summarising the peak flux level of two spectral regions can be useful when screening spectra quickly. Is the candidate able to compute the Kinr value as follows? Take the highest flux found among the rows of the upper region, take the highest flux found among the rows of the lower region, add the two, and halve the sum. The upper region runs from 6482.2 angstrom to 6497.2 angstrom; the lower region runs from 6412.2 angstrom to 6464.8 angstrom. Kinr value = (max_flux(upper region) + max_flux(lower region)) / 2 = 3.04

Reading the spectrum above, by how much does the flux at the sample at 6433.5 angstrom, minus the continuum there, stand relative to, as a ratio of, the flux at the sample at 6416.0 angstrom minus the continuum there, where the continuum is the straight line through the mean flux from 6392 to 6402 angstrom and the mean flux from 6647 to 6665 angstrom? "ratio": 2.1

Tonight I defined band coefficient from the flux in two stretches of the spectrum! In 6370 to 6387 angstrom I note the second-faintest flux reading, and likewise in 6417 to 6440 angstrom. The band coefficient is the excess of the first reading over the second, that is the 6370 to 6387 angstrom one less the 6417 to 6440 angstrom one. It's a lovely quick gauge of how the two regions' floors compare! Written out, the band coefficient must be 0.20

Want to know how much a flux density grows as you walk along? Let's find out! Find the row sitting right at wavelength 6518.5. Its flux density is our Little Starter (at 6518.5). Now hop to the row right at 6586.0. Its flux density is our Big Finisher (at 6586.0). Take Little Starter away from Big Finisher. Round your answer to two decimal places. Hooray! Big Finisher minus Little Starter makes -0.03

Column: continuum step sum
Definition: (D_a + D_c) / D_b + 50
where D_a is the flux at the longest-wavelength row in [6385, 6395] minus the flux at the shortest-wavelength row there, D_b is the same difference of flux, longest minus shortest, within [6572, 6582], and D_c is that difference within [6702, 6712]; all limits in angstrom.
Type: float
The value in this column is 49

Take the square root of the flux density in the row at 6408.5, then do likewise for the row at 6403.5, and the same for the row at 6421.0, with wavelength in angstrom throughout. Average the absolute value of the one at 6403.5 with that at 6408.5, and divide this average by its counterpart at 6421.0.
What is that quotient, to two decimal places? 1.02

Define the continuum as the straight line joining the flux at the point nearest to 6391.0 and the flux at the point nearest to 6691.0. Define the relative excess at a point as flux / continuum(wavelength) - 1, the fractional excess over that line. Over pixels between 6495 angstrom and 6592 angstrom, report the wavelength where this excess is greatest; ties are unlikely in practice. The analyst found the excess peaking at 6543.5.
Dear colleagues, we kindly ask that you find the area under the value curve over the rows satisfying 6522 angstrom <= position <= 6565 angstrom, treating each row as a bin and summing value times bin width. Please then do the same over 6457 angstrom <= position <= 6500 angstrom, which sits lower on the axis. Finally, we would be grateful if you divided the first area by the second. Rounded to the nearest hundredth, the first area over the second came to 0.97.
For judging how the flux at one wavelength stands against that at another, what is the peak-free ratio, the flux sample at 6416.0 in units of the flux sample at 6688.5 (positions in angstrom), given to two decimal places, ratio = 1.02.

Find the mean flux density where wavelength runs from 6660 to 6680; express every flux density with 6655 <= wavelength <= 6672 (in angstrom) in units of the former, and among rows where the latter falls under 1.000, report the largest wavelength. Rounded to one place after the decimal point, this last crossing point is 6668.5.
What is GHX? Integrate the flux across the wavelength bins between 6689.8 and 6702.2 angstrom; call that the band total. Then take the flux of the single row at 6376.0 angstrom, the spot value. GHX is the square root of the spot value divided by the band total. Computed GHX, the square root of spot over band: 0.29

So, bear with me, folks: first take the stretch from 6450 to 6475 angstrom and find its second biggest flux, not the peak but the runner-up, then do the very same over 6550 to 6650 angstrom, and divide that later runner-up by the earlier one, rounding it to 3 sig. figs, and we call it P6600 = 0.974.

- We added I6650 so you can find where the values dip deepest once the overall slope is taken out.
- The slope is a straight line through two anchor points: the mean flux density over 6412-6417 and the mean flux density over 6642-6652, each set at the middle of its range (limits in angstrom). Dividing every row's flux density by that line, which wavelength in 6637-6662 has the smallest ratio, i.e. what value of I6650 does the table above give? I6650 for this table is 6658.5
